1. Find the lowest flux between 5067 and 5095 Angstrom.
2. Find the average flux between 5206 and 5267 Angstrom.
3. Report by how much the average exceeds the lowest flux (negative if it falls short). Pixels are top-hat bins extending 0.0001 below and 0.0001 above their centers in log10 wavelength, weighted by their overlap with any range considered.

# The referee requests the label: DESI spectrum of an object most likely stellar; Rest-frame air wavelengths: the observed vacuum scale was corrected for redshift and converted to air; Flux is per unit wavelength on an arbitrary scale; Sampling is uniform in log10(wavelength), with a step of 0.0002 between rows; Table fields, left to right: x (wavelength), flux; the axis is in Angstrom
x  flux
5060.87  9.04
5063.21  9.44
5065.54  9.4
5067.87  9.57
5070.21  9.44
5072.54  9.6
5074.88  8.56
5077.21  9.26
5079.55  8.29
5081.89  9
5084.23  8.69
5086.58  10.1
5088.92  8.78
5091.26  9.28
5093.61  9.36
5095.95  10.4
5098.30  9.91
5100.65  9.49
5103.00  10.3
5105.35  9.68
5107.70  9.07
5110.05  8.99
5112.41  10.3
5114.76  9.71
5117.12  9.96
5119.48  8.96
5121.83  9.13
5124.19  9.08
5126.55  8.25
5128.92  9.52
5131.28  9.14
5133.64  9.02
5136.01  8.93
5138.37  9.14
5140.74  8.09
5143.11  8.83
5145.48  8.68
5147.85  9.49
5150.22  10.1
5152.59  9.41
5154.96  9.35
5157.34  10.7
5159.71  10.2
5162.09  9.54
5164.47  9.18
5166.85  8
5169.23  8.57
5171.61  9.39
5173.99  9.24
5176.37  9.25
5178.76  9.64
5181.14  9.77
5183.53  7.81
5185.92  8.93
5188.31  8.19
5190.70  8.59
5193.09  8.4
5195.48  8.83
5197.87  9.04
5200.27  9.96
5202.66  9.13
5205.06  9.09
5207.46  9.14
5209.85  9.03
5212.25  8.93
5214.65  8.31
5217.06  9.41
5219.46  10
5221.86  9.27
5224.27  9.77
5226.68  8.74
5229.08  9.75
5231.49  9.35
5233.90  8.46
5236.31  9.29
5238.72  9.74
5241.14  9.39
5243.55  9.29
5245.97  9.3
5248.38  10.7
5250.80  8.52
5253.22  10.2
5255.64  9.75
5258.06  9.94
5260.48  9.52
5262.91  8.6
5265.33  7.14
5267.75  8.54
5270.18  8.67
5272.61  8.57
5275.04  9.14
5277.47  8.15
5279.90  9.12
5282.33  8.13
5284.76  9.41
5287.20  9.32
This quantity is 0.97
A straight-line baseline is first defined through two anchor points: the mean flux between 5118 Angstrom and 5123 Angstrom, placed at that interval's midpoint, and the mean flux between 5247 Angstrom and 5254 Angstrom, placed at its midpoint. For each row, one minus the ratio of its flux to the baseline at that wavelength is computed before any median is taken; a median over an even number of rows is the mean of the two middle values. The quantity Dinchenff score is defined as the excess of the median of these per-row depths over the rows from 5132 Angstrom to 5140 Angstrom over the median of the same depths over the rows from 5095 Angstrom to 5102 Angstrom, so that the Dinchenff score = 0.12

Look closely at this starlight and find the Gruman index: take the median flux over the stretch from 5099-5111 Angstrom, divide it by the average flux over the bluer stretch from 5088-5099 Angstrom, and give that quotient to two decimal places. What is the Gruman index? 0.99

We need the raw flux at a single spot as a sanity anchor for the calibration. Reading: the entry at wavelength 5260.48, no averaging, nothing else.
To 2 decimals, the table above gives 9.52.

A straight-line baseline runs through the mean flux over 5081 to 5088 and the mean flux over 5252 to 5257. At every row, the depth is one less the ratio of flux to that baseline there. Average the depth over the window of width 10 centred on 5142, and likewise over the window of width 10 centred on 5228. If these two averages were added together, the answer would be 0.13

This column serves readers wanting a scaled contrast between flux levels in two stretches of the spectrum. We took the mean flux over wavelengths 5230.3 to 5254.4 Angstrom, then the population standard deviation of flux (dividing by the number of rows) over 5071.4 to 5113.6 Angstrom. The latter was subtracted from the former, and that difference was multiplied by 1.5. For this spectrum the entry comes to 13.2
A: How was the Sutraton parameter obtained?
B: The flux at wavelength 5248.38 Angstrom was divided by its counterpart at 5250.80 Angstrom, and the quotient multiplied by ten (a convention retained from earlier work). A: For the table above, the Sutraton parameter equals 12.6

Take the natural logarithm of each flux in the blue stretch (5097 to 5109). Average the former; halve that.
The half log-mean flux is 1.135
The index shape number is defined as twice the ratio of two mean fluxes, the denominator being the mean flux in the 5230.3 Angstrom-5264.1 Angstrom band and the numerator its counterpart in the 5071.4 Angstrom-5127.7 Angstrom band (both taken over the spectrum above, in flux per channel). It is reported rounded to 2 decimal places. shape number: 1.98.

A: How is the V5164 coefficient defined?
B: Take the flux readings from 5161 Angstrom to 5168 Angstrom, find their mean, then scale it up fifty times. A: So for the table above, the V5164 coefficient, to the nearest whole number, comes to 445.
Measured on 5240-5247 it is 466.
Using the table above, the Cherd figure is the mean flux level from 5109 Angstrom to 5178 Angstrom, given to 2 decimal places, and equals 9.25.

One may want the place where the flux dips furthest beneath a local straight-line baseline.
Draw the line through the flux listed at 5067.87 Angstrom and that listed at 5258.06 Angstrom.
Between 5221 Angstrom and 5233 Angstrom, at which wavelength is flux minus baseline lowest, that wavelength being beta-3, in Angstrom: 5226.68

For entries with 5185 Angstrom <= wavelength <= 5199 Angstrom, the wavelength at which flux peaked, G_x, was 5197.87 Angstrom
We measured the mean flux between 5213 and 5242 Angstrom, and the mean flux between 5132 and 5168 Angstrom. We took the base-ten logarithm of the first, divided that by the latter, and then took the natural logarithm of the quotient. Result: -2.26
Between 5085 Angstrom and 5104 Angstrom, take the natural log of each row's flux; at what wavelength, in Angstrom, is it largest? 5095.95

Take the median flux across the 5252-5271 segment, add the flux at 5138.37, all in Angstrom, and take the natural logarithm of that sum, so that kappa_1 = 2.903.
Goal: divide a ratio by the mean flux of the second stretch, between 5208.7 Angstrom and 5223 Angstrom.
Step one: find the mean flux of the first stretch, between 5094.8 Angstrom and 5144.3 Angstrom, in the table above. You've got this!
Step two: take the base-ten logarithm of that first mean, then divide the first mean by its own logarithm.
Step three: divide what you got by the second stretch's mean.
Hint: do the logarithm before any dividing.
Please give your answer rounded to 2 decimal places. 1.05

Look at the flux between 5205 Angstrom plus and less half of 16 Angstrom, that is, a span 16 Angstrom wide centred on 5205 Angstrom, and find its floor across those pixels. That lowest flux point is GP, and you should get 8.93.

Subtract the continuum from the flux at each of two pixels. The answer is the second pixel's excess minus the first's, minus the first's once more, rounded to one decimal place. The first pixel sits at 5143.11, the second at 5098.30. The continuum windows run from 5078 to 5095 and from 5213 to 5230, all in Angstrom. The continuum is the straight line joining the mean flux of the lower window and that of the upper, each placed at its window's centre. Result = 1.5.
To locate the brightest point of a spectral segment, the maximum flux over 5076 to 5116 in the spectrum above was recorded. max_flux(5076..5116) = 10.4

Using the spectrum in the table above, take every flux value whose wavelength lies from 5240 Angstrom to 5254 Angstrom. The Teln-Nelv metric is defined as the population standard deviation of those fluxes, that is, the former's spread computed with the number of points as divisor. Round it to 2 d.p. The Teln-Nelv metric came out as 0.70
